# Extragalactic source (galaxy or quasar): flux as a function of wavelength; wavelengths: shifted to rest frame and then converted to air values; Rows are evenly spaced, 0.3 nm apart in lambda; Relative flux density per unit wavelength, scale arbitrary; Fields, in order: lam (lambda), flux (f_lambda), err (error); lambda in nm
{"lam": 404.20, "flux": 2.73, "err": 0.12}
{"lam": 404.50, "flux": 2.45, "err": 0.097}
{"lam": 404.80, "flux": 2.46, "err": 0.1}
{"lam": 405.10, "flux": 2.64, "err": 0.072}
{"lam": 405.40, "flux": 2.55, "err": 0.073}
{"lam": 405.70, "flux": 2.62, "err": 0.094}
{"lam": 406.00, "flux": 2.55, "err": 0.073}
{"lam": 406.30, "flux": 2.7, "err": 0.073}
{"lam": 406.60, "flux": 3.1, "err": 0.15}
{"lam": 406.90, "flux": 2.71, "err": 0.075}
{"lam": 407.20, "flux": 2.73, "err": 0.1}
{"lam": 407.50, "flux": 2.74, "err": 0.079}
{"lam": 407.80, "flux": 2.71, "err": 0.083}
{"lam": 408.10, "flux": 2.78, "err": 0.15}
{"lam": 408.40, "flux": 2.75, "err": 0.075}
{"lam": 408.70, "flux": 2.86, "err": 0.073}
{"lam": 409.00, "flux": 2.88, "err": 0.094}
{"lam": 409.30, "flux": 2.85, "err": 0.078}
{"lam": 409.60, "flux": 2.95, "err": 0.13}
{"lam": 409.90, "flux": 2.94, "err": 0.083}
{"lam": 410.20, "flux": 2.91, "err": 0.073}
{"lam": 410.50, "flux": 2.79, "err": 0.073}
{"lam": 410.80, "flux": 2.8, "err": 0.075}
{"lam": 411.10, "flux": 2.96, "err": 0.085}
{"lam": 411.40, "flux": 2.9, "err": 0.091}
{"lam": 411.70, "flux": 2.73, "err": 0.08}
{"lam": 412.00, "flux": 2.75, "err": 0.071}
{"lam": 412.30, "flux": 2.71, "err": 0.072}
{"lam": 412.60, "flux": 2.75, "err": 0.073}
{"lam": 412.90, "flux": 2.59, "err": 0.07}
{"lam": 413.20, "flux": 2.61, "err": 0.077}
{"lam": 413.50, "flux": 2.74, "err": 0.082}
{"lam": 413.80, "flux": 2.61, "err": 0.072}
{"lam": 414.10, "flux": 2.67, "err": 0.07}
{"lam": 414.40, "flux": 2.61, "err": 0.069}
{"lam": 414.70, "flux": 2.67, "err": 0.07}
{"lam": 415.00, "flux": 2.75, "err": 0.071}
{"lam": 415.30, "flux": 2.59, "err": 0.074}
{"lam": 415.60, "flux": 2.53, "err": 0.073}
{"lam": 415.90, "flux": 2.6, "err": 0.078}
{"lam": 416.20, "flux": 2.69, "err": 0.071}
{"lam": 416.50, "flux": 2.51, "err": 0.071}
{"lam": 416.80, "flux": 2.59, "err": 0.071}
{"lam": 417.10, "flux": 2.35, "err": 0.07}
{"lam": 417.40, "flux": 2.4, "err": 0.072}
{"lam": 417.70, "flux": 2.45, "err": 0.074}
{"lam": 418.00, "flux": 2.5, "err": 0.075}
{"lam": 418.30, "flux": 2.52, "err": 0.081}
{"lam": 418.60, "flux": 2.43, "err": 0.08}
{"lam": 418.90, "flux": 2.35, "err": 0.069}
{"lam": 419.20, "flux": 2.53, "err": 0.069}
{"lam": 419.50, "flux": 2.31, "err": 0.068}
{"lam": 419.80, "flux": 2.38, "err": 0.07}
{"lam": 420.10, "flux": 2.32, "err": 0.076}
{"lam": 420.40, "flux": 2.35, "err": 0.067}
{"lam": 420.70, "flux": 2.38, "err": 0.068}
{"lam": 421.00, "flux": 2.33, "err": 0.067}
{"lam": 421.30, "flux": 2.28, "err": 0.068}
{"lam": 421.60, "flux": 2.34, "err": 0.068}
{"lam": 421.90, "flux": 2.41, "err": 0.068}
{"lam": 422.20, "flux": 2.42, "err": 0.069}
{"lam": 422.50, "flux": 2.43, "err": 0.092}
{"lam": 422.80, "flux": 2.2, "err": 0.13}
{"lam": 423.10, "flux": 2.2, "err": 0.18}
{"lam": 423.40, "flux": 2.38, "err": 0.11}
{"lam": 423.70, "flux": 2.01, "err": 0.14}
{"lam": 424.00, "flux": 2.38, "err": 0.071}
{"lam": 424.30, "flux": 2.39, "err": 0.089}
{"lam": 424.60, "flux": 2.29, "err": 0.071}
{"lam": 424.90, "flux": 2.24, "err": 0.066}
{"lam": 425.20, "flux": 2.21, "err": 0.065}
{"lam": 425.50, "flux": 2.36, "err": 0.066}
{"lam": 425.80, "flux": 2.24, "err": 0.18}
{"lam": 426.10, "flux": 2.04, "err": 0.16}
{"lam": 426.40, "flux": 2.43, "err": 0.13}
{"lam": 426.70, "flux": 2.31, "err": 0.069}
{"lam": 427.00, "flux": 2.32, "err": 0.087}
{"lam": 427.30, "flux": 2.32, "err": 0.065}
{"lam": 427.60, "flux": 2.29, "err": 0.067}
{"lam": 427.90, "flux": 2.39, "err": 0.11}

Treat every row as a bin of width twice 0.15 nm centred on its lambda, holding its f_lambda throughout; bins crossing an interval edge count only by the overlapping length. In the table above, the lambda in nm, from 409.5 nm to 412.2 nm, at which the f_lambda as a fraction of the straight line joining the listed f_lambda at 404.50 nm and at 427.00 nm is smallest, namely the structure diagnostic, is 411.70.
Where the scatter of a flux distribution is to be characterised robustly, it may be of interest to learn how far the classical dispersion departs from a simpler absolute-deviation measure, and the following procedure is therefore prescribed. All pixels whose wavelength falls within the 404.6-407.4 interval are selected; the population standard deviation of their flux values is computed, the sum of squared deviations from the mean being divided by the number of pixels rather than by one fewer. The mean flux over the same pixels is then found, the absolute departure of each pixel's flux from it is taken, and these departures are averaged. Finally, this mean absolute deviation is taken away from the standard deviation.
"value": 0.051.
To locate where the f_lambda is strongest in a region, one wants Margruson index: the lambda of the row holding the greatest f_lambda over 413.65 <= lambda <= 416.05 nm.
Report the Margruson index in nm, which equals 415.00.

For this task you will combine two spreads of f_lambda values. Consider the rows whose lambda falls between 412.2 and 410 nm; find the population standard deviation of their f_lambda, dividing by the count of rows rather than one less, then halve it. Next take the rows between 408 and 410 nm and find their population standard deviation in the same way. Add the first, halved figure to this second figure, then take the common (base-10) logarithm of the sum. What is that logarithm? -0.96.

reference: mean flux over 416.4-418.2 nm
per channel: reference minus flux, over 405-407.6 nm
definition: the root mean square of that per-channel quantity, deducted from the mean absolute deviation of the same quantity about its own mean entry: -0.18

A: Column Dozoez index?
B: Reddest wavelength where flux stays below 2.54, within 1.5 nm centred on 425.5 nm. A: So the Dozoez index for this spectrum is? 426.10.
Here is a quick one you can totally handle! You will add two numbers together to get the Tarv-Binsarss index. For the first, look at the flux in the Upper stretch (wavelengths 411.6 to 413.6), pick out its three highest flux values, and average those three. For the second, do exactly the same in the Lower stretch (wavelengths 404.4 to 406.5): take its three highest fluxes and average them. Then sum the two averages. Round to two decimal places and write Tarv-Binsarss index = 5.40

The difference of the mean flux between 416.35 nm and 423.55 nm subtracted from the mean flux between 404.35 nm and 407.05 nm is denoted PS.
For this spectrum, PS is 0.25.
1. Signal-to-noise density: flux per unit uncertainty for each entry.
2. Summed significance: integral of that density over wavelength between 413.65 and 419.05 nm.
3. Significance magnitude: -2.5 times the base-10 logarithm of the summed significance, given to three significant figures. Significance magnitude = -5.69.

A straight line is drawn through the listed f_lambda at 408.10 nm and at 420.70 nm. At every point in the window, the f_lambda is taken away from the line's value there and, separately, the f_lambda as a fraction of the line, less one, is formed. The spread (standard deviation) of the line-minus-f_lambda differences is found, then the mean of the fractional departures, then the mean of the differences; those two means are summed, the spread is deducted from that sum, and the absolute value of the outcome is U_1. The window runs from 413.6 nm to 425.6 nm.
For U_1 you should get 0.10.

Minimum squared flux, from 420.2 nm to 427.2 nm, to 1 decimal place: 4.0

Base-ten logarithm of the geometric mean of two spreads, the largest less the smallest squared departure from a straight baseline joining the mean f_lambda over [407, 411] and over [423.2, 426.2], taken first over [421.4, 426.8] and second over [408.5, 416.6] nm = -1.22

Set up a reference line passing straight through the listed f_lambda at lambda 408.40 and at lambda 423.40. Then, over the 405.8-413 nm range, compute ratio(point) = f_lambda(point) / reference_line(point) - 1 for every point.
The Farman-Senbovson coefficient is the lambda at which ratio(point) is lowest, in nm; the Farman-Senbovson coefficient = 406.00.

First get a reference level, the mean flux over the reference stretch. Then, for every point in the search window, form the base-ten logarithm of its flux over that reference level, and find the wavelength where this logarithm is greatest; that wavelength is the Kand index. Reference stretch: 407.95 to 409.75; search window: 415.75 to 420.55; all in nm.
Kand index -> 416.20 nm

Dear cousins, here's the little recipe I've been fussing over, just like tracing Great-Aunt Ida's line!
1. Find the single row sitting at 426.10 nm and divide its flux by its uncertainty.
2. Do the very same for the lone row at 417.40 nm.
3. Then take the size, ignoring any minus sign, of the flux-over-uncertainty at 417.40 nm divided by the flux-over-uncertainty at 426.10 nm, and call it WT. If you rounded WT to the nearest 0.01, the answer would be 2.61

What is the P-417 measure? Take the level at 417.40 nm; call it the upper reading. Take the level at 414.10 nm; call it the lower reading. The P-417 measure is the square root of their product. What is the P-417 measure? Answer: 2.53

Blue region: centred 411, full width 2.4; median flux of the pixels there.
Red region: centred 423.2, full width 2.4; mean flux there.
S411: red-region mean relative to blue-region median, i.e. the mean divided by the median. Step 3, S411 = 0.81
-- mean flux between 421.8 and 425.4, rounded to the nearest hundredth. 2.30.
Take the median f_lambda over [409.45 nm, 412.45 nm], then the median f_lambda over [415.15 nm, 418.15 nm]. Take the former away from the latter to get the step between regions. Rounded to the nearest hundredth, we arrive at -0.33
